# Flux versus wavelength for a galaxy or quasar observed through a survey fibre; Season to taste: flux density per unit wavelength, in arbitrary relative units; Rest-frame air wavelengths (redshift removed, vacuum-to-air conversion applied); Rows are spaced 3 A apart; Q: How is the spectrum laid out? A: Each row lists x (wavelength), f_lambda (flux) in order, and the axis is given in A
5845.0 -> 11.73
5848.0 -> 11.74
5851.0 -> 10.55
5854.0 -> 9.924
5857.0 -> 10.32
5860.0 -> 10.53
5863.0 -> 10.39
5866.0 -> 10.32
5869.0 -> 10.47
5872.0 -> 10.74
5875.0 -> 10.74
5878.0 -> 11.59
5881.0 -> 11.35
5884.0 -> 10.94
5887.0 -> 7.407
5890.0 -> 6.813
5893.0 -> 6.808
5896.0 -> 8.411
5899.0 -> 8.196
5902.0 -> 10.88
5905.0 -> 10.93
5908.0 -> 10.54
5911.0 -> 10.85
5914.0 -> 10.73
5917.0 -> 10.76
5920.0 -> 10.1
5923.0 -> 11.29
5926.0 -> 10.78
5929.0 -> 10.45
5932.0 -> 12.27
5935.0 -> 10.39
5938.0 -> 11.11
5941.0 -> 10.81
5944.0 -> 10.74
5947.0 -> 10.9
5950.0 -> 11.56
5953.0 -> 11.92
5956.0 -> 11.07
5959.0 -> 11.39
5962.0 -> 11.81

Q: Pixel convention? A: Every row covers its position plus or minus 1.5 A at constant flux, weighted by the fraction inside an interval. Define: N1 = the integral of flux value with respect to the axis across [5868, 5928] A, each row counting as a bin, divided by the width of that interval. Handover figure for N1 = 10.0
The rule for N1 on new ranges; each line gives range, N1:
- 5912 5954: 11.0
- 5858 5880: 10.7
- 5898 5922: 10.4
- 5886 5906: 8.5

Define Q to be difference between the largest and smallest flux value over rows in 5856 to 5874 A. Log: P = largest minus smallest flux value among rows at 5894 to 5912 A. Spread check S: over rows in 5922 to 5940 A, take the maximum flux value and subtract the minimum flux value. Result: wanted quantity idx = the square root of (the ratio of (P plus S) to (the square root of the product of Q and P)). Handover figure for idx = 2.1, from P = 2.7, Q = 0.4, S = 1.9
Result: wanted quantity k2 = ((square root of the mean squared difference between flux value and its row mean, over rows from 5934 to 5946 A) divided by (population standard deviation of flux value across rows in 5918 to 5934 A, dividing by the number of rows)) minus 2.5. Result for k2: -2.2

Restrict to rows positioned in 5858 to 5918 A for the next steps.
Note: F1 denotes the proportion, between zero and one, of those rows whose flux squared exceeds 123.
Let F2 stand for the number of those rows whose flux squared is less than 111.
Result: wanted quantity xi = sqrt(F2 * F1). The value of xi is 0.9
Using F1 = 0.10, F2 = 9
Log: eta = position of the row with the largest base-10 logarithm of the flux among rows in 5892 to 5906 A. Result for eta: 5905.0 A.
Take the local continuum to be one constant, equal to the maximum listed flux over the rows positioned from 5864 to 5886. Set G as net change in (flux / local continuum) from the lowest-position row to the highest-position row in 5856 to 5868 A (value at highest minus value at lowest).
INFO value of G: 0.00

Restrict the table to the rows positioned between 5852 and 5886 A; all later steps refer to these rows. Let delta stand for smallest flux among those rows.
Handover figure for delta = 9.924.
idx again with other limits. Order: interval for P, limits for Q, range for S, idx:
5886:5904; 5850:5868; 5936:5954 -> 1.8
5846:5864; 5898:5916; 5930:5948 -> 1.3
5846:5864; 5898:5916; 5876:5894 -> 1.7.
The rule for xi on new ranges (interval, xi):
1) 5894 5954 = 1.1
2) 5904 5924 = 0.4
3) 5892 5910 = 0.0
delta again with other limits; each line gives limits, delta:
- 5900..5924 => 10.1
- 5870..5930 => 6.808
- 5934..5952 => 10.39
